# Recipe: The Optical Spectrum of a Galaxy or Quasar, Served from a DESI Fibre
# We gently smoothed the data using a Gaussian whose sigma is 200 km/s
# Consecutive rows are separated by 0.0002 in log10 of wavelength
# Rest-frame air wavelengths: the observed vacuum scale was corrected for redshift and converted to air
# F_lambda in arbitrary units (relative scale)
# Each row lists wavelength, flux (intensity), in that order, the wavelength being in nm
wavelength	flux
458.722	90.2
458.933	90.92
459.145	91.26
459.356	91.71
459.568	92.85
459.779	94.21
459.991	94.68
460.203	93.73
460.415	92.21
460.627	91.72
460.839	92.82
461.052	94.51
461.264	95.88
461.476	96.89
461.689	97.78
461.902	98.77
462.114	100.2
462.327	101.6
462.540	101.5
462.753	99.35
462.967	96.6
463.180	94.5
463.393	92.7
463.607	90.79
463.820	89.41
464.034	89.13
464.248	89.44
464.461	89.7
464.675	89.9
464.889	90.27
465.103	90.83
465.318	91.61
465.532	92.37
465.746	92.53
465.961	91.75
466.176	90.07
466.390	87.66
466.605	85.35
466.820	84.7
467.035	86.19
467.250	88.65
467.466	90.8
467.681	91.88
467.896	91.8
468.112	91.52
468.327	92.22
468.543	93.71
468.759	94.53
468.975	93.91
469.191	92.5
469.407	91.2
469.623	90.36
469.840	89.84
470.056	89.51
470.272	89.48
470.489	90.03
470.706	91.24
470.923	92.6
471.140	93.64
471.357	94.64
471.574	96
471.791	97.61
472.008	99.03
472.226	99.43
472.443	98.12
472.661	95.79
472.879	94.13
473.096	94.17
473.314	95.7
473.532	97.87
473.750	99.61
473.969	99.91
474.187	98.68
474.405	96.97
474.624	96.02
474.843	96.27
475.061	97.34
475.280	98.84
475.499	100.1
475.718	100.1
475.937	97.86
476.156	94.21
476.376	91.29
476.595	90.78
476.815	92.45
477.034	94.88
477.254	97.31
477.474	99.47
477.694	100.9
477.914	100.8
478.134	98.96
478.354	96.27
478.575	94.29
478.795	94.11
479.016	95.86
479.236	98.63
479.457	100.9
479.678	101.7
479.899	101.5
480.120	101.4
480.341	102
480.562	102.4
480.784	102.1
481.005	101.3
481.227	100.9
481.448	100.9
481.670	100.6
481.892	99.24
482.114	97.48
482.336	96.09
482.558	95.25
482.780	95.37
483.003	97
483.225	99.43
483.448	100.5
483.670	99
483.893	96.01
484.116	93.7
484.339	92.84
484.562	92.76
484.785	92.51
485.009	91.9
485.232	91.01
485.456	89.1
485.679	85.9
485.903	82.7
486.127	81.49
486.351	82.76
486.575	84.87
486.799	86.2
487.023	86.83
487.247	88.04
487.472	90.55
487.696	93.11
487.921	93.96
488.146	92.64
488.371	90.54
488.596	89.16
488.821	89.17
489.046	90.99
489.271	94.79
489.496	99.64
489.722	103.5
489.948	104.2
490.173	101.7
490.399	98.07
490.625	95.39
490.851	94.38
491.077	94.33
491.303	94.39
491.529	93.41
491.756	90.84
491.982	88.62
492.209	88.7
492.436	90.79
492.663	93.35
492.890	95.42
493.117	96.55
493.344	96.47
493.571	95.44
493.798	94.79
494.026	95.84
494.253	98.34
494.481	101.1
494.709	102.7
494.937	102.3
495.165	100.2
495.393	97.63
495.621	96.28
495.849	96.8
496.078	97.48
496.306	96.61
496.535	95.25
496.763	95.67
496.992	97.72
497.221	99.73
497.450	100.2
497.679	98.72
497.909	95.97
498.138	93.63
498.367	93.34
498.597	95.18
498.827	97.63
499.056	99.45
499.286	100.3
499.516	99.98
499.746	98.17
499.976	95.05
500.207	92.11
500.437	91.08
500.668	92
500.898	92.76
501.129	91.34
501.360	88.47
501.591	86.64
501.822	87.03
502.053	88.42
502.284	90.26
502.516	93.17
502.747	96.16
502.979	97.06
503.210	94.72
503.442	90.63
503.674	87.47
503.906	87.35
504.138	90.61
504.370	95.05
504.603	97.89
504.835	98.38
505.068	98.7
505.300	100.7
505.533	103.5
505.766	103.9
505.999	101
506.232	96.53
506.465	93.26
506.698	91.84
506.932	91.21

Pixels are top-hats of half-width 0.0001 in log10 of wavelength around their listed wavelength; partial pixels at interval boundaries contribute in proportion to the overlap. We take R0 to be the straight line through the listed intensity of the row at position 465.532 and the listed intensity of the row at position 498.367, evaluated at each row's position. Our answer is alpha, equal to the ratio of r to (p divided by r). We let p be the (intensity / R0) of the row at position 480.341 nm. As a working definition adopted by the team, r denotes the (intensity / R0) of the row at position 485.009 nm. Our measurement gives 0.89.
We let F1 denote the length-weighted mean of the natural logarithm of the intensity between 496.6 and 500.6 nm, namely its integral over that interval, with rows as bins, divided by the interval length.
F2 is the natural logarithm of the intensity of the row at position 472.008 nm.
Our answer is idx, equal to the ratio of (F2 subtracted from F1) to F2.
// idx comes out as -0.005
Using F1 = 4.57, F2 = 4.60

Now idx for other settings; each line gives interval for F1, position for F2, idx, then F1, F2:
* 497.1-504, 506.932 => 0.006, 4.54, 4.51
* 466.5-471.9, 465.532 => -0.003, 4.51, 4.53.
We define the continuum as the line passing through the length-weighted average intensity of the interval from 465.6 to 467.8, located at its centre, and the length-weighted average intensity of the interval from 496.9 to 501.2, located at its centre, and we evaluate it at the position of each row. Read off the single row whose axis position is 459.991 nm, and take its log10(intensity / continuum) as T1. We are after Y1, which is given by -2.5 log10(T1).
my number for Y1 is 3.7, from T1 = 0.034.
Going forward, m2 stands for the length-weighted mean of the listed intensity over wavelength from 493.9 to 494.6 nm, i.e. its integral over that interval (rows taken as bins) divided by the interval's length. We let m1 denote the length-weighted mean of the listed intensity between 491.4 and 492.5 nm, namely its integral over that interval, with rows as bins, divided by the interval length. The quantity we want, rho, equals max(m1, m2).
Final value 98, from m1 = 90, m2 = 98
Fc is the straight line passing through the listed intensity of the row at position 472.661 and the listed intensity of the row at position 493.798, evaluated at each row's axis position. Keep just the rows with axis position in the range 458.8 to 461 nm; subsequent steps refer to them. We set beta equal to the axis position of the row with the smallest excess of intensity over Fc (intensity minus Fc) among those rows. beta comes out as 458.933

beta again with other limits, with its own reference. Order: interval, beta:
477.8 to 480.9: 478.795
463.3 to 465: 464.034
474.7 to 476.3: 476.156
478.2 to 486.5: 486.127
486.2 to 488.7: 486.351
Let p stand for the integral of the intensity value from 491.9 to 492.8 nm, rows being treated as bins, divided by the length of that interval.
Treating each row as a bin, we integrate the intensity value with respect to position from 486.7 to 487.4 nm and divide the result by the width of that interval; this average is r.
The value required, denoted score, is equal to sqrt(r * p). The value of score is 88.8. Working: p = 90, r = 87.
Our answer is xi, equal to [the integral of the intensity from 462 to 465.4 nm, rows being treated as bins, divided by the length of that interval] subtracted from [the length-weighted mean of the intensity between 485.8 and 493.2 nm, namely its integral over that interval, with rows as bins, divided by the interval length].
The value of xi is -1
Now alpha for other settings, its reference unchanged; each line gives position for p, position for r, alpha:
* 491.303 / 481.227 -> 1.17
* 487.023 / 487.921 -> 1.09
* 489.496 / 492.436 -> 0.89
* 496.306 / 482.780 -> 1.02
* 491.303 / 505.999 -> 1.15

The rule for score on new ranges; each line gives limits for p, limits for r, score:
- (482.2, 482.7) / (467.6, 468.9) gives 94.2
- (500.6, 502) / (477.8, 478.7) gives 93.5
